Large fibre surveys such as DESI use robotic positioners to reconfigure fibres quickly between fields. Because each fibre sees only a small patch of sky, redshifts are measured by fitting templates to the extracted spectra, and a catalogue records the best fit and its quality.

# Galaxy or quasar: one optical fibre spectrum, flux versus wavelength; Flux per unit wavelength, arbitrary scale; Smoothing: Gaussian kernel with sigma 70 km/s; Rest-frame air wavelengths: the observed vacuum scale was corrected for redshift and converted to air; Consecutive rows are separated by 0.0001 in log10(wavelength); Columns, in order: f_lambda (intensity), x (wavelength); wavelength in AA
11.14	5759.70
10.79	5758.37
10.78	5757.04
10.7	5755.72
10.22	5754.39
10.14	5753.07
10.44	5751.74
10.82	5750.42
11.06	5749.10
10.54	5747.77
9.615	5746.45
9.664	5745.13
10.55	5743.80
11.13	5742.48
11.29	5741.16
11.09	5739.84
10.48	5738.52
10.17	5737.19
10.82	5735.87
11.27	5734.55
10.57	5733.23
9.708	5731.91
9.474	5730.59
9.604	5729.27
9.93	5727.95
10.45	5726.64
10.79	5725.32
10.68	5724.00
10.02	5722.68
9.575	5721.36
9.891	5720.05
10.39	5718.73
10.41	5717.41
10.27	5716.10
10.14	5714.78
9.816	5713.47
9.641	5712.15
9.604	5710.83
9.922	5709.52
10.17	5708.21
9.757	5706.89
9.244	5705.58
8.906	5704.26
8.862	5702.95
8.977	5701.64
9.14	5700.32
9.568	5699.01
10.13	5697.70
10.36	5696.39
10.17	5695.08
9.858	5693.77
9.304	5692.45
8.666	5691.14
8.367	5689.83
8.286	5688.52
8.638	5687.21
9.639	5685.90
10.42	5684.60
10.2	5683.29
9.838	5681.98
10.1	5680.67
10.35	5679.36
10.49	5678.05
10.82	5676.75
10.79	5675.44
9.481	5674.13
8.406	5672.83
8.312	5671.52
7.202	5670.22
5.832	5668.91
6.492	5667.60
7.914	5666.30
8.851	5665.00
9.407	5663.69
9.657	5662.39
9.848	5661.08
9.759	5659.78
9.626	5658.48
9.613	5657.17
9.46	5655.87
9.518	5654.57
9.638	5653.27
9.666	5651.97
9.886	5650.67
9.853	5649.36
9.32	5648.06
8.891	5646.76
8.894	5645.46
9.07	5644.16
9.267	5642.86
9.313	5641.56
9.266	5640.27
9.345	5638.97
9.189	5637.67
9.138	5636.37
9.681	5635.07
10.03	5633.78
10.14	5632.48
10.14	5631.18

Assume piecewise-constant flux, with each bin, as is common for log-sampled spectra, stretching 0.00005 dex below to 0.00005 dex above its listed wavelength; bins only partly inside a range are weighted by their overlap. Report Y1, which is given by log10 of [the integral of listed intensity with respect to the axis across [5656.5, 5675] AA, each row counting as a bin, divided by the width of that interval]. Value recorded 0.94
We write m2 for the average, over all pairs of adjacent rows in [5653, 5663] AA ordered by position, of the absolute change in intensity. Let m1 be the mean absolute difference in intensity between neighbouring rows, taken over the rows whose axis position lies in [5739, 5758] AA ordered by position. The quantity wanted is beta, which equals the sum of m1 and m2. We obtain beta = 0.48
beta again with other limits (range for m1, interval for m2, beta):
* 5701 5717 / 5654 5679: 0.78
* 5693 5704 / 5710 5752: 0.67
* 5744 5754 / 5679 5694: 0.84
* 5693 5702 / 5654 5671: 0.80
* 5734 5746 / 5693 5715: 0.76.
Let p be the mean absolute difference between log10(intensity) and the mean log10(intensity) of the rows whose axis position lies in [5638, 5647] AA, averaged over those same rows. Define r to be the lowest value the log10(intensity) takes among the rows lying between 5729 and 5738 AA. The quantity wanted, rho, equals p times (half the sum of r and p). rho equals 0.0040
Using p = 0.008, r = 0.98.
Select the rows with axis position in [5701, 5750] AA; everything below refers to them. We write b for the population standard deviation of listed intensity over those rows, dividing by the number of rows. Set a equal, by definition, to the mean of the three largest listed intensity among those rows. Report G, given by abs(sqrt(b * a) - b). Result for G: 2.05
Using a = 11.2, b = 0.64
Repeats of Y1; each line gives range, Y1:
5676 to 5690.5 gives 0.99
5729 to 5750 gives 1.02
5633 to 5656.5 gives 0.97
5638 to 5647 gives 0.96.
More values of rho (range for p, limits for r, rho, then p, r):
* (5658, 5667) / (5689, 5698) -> 0.0120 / 0.025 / 0.92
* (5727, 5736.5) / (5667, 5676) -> 0.0099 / 0.025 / 0.77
